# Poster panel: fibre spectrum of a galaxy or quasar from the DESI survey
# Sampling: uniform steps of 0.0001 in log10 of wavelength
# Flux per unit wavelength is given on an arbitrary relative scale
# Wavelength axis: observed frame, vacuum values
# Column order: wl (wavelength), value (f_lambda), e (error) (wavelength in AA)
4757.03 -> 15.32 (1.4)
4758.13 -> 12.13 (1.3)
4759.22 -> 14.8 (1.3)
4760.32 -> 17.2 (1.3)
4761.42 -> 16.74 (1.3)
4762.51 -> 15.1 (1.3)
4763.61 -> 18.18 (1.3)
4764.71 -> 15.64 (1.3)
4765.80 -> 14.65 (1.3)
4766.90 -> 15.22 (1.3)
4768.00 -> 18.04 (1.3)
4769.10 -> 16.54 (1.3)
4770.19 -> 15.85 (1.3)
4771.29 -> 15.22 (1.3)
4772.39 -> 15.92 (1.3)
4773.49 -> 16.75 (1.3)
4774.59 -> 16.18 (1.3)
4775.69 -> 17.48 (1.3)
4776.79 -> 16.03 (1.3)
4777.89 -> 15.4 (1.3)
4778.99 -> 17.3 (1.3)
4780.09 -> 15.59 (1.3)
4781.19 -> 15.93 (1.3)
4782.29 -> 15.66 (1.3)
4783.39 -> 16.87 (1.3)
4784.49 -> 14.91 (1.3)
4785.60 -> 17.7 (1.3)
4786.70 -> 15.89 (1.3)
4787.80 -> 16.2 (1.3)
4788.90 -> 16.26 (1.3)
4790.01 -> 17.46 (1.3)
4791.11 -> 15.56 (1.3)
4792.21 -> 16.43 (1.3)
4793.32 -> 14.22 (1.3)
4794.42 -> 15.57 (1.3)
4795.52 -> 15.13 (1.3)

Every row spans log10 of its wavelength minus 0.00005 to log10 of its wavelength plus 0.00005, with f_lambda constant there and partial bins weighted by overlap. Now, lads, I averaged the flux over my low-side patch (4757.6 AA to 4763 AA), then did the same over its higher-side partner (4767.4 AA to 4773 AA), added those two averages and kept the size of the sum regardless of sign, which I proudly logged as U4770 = 31.5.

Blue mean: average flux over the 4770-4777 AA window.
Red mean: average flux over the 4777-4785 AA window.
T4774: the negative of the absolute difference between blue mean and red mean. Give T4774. -0.25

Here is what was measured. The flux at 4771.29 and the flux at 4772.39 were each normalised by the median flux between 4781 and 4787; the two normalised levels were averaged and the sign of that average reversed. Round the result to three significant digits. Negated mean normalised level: -0.979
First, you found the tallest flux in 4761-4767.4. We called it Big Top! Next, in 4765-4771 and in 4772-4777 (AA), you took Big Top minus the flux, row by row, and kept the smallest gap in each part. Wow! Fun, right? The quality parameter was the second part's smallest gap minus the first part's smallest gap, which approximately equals 0.6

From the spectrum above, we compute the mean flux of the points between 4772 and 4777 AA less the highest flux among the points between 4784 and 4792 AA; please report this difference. -1.2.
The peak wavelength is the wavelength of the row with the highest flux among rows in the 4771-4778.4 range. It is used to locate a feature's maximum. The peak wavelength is 4775.69 AA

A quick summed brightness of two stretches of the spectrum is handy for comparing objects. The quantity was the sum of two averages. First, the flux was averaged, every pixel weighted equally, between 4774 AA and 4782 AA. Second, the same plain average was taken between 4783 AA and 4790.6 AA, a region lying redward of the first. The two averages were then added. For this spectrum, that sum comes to 32.7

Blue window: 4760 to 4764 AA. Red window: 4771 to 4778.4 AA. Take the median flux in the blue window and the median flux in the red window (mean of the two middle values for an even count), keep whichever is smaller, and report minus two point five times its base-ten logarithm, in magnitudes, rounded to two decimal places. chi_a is -3.01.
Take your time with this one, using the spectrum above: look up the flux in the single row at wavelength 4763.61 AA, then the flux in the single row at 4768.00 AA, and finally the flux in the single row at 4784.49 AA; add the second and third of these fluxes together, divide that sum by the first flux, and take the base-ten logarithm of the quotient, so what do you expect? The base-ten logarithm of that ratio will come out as 0.258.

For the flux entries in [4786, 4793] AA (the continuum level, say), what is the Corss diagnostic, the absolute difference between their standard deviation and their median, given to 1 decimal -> 15.6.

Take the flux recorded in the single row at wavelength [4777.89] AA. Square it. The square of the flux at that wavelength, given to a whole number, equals 237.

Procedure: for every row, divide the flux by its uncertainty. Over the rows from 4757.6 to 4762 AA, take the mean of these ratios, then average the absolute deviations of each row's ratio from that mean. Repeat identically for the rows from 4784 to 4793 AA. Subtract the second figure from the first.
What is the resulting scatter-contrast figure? 0.83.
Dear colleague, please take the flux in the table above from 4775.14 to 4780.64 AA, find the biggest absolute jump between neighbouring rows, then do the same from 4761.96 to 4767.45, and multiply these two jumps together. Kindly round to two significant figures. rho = 5.9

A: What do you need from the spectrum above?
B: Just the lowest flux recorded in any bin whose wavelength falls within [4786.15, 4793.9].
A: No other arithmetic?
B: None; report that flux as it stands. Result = 14.22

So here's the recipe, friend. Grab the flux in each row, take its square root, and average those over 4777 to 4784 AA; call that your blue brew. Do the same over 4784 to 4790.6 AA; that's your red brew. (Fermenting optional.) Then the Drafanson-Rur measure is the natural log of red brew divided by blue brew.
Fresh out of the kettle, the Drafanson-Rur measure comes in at 0.008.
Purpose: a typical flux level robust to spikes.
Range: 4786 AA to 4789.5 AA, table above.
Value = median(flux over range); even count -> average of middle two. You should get 16.2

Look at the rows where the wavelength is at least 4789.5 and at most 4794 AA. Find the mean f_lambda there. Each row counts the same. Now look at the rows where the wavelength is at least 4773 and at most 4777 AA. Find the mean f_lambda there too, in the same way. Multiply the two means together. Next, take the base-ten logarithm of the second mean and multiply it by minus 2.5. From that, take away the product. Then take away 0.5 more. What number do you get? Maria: -268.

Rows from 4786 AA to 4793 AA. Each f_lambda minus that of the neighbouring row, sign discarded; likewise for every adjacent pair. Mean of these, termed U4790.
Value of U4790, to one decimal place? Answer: 0.9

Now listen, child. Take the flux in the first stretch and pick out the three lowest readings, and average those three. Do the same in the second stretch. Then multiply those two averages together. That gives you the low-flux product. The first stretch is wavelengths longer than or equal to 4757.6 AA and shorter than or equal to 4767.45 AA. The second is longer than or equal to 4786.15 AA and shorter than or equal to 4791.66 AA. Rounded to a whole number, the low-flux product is 220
